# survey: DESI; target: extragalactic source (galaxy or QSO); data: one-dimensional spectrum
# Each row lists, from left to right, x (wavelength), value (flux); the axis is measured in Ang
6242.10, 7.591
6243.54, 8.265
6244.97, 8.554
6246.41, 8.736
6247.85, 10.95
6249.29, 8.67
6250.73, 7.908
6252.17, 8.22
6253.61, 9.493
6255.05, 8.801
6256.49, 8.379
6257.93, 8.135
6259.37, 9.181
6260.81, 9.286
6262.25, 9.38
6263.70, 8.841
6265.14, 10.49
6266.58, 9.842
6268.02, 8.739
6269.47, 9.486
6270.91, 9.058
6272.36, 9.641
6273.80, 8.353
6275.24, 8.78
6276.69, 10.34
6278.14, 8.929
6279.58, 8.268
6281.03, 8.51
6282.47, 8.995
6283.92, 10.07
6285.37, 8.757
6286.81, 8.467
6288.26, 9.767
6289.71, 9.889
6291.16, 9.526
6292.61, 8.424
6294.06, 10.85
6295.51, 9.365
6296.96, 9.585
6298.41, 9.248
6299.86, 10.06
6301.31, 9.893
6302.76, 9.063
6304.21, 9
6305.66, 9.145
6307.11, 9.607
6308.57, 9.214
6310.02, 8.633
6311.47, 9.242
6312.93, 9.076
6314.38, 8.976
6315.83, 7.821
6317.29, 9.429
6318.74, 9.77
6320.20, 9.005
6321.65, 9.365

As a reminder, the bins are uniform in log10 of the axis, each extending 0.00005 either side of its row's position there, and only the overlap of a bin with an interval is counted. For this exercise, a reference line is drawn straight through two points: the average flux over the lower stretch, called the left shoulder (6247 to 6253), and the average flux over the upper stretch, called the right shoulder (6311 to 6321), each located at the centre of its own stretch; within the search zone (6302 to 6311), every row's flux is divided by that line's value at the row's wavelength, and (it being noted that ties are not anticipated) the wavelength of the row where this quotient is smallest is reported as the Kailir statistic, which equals 6310.02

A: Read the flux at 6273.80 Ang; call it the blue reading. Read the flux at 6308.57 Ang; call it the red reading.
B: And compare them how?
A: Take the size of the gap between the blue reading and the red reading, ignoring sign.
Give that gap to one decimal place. 0.9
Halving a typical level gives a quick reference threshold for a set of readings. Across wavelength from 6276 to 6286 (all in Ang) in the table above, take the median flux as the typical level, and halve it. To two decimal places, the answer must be 4.46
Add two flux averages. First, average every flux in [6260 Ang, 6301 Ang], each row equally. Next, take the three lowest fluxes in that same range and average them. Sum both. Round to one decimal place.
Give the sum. 17.7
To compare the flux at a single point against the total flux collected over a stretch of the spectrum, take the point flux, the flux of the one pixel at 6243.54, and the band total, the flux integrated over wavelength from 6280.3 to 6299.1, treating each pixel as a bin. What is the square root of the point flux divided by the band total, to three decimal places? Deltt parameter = 0.217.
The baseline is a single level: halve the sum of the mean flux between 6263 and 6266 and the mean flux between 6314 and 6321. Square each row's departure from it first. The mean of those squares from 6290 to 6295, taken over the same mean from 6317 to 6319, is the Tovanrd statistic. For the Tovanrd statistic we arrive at 11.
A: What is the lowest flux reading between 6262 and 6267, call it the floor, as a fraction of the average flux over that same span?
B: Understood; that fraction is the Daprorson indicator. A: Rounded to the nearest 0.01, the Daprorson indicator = 0.92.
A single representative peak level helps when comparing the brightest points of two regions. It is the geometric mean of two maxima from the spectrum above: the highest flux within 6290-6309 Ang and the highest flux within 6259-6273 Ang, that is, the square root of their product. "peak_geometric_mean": 10.7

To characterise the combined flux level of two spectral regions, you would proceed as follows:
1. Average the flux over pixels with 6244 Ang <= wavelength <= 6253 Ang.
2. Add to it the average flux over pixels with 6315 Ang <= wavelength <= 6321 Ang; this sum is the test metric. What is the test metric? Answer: 17.8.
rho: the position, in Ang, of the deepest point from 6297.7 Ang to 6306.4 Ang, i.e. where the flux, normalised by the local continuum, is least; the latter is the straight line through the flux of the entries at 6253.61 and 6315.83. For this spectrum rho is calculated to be 6304.21 Ang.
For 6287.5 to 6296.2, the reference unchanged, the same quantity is 6292.61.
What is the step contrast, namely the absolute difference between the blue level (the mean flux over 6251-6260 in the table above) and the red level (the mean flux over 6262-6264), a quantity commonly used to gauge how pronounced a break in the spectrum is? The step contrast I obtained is 0.41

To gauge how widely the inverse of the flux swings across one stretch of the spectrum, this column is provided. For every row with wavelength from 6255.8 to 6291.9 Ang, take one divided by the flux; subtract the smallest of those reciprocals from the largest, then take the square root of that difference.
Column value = 0.166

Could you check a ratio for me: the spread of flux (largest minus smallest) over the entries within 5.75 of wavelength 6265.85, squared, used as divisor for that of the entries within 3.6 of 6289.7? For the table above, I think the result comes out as 0.48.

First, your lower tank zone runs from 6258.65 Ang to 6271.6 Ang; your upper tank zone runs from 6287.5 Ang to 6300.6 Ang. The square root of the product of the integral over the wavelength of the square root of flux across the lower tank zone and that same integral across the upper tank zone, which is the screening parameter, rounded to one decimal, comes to 40.1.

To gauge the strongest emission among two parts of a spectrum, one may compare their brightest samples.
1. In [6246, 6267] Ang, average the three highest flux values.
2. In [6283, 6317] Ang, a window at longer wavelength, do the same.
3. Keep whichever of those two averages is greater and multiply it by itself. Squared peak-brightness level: 109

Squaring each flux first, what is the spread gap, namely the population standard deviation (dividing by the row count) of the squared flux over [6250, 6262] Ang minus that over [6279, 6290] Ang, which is -2.6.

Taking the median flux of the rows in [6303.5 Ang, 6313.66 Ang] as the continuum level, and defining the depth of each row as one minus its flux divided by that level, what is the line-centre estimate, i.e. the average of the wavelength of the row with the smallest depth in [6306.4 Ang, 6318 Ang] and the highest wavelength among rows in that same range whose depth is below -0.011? 6312.2 Ang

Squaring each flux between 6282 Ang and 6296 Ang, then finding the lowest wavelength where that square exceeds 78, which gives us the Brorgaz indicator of 6282.47 Ang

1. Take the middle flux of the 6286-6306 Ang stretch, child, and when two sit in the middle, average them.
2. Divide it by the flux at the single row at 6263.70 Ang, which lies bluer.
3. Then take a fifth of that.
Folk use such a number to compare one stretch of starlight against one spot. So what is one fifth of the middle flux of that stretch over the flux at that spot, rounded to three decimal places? 0.214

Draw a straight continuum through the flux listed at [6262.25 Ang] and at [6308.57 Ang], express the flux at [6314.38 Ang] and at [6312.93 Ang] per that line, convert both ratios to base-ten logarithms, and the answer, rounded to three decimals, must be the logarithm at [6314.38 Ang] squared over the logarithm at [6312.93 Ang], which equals -0.019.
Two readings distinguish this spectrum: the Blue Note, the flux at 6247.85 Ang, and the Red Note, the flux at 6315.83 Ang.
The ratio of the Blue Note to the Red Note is 1.40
